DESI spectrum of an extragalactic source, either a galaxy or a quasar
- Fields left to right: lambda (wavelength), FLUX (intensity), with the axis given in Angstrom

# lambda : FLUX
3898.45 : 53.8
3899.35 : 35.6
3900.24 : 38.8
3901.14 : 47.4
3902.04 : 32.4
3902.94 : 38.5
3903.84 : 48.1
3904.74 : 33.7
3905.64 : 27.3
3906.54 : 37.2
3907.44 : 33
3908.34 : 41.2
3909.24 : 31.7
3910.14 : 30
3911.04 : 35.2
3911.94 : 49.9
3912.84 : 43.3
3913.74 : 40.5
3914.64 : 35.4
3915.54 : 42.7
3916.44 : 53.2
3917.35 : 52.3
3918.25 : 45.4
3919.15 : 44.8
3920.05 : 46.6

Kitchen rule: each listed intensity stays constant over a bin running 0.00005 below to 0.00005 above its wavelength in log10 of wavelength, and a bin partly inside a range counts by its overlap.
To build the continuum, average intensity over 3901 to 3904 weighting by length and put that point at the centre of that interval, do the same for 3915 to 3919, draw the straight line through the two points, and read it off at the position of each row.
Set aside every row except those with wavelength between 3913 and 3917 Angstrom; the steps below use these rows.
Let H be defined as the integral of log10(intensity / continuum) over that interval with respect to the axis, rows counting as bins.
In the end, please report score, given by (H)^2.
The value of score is 0.024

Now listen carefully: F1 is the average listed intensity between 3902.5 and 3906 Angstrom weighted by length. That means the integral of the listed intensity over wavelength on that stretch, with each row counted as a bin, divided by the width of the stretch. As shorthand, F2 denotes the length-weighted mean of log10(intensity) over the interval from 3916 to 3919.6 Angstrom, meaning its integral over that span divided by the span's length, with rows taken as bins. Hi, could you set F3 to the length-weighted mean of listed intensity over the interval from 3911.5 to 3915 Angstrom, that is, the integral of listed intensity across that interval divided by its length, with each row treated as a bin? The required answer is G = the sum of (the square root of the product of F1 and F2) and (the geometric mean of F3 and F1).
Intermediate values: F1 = 37.1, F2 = 1.687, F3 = 42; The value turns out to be 47.6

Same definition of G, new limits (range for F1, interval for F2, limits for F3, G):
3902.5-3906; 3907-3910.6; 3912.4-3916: 46.3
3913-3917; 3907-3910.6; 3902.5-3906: 48.2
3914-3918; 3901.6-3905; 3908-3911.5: 48.1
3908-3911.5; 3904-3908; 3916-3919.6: 48.2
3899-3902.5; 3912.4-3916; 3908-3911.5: 44.3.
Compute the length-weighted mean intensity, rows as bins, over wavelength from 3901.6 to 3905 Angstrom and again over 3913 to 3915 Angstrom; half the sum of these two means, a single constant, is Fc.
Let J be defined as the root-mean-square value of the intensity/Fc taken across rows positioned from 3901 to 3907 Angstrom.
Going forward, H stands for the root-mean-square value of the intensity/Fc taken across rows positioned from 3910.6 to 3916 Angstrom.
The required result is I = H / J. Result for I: 1.08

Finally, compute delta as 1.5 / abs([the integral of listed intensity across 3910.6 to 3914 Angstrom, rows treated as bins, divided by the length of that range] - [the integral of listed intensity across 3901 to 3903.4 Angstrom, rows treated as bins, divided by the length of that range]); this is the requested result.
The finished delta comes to 0.4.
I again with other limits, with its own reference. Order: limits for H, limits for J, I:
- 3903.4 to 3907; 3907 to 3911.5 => 1.08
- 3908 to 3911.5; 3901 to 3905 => 0.86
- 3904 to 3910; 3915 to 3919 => 0.71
